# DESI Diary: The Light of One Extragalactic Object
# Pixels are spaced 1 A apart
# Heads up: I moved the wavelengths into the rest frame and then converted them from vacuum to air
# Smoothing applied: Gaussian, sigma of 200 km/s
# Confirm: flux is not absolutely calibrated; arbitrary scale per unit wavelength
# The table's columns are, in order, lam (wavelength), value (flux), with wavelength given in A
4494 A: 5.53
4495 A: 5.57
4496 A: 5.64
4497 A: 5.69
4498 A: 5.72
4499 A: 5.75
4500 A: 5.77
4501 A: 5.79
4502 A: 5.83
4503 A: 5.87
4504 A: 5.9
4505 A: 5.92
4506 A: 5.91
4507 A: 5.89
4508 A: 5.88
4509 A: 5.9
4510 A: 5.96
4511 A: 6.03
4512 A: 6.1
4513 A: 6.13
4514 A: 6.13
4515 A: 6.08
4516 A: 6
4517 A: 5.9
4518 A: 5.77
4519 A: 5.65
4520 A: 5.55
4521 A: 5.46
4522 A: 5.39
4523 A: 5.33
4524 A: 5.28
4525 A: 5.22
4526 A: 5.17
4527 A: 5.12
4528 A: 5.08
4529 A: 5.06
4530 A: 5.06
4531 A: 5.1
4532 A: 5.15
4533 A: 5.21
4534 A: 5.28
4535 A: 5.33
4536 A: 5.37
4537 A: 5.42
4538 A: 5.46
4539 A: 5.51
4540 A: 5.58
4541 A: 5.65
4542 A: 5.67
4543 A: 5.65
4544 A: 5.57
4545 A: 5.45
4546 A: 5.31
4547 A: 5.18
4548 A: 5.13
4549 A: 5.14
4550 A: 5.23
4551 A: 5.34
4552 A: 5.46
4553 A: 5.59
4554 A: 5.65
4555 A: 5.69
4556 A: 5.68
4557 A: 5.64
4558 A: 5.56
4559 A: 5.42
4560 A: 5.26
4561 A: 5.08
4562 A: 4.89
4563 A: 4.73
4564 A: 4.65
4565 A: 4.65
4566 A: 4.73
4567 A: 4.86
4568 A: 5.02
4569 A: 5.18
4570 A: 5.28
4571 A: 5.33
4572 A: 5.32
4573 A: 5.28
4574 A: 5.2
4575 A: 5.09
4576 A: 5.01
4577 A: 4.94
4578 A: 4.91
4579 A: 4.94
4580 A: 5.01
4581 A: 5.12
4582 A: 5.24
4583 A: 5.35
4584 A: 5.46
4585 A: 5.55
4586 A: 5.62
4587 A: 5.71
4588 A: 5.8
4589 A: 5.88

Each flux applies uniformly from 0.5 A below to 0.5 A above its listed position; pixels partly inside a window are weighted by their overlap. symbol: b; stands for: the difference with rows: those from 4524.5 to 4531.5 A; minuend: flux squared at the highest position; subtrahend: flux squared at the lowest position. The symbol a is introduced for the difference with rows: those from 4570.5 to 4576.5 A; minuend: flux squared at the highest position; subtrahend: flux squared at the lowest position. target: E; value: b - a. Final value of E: 2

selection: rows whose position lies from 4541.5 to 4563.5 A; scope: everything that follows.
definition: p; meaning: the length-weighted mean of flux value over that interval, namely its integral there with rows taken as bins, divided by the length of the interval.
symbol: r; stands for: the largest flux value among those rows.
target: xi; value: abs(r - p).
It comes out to 0.31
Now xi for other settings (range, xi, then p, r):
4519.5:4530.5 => 0.30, 5.25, 5.55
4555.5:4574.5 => 0.53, 5.15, 5.68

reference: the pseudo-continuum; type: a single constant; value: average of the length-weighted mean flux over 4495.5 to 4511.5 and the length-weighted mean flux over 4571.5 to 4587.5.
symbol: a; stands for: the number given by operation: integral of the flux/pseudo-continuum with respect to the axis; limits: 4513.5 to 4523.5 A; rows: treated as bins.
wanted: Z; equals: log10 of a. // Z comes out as 1.01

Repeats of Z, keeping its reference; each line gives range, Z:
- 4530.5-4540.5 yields 0.98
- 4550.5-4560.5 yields 1.00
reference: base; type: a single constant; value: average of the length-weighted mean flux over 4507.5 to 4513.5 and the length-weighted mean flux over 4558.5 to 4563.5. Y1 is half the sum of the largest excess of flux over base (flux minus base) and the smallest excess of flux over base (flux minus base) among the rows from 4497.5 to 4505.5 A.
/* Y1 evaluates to 0.3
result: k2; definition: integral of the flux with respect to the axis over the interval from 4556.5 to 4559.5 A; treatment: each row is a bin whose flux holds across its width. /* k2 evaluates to 17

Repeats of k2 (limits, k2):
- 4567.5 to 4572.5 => 26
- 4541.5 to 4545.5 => 22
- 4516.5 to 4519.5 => 17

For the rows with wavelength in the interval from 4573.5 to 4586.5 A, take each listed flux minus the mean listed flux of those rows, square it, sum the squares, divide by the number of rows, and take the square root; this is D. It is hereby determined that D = 0.232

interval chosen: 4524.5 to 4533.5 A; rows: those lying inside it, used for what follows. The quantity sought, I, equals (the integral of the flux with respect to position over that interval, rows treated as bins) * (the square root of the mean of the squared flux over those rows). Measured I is 237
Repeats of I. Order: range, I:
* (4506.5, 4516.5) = 361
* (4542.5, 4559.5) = 506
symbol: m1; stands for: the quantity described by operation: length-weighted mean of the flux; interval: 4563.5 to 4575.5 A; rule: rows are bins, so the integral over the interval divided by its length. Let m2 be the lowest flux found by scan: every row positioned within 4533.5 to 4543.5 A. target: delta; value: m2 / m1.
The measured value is 1.05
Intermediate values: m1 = 5.05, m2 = 5.28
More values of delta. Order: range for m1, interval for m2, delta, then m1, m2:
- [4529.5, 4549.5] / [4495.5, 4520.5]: 1.04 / 5.36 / 5.55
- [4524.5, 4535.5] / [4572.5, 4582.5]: 0.95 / 5.16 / 4.91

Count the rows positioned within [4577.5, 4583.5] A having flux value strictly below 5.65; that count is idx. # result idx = 6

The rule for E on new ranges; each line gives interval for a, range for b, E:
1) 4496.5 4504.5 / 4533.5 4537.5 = -1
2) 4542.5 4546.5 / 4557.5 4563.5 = -5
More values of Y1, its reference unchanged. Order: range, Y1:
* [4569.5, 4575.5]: -0.3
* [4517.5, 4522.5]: 0.0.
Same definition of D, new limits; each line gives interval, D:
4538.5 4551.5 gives 0.196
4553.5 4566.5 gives 0.412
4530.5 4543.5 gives 0.187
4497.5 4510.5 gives 0.071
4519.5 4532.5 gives 0.155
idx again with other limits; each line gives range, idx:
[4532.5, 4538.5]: 6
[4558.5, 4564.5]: 6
